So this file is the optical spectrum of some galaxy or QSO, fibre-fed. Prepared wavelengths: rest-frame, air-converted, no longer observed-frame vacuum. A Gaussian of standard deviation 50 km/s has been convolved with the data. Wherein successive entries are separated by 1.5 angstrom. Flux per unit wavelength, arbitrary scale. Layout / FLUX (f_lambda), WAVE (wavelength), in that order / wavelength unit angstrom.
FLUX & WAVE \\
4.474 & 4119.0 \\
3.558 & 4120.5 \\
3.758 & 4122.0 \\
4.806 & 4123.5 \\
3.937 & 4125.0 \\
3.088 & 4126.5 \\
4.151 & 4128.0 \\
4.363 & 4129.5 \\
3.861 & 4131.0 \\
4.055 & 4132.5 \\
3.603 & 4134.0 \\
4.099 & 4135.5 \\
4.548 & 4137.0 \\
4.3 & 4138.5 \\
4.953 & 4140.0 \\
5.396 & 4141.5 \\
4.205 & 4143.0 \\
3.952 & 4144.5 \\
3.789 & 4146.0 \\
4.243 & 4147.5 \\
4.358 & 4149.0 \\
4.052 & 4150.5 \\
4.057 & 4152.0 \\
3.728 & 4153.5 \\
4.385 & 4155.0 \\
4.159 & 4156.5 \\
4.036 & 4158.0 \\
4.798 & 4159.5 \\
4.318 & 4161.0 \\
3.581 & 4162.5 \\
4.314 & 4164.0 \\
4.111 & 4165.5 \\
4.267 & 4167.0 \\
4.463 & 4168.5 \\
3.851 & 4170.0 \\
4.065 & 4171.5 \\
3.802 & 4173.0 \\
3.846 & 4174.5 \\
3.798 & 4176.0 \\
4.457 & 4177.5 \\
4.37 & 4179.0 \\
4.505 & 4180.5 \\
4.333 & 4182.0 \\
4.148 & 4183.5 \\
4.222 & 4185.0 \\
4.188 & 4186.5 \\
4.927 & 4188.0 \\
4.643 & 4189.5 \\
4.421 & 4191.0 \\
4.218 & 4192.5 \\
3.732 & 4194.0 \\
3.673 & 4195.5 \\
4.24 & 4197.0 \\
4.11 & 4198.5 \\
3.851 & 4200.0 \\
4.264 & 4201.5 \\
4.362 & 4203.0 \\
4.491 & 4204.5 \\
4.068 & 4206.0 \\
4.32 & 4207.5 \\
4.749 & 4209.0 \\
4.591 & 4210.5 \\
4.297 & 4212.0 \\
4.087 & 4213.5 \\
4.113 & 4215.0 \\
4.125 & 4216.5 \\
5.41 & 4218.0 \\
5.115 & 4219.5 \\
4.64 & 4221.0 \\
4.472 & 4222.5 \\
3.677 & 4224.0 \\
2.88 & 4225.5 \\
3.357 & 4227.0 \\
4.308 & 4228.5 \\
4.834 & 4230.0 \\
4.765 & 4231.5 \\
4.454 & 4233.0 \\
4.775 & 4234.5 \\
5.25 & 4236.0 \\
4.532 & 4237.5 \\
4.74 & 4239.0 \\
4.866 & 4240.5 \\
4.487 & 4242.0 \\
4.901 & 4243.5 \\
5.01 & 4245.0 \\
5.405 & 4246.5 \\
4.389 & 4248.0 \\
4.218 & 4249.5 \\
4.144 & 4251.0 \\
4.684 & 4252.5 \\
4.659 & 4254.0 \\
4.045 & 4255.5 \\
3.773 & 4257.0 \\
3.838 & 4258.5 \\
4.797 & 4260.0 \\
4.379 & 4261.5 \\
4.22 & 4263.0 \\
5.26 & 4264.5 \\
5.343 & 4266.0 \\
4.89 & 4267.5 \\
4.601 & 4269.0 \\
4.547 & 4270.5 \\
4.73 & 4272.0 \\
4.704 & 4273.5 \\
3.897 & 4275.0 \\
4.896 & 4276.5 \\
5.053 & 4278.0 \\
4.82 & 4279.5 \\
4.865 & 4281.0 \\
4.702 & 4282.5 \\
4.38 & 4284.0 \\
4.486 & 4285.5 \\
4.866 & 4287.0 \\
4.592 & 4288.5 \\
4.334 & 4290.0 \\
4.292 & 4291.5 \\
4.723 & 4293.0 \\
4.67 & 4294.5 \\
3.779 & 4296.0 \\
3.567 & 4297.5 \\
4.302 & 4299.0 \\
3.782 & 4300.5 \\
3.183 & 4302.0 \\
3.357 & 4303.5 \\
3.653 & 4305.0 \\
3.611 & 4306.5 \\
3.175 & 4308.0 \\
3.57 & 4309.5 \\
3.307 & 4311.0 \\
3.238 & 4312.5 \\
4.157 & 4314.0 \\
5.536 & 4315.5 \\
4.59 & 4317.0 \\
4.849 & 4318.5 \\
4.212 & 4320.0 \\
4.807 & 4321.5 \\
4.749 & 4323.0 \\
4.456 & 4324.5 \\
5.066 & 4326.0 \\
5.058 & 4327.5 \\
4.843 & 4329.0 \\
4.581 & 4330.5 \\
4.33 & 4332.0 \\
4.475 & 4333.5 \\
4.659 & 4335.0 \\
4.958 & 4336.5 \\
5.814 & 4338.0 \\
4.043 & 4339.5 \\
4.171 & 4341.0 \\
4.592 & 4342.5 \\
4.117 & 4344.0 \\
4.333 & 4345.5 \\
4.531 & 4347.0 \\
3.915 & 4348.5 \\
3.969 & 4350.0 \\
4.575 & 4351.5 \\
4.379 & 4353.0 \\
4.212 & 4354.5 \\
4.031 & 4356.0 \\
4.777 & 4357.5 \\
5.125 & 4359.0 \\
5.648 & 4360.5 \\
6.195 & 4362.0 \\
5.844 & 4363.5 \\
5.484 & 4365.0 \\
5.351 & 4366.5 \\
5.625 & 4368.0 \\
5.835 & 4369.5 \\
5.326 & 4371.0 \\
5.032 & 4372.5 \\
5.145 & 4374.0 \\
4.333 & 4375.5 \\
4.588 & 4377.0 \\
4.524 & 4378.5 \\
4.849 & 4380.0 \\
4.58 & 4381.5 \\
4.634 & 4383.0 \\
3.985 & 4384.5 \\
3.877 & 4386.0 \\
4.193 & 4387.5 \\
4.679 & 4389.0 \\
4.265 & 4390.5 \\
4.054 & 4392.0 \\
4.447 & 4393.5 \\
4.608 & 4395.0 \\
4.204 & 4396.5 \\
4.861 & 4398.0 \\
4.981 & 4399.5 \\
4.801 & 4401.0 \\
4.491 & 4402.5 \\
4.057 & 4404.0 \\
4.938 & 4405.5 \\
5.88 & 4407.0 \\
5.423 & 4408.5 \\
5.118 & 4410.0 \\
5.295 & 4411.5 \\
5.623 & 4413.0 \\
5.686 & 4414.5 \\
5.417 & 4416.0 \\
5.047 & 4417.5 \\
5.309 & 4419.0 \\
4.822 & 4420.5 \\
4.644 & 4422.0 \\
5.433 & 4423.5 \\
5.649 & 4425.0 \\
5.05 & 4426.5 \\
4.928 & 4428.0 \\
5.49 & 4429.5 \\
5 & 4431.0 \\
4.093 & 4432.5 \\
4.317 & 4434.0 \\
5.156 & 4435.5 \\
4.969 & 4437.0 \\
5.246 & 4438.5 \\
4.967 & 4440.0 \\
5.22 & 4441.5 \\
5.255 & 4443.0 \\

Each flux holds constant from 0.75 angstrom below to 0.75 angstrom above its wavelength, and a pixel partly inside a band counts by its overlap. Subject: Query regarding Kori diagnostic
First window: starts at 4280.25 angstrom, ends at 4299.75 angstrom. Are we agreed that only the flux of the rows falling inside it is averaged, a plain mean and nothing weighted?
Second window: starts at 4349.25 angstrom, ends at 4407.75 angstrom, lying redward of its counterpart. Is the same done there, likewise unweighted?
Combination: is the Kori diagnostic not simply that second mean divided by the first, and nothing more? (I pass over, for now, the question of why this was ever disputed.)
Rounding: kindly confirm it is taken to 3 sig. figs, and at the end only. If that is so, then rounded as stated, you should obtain 1.08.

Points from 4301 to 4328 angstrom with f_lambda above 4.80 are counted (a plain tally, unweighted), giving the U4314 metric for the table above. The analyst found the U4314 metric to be 5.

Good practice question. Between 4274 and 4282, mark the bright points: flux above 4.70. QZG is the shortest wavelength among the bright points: 4276.5 angstrom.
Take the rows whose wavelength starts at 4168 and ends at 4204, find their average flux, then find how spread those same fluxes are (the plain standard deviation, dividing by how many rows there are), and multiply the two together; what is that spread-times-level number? 1.3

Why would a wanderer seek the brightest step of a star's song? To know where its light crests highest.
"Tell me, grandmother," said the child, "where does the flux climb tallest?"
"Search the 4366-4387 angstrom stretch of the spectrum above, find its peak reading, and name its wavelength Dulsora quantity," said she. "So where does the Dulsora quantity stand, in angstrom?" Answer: 4369.5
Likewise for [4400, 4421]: 4407.0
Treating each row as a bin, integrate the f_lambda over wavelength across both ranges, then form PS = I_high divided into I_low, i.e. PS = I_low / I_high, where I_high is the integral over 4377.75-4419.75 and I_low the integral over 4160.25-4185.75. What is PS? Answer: 0.53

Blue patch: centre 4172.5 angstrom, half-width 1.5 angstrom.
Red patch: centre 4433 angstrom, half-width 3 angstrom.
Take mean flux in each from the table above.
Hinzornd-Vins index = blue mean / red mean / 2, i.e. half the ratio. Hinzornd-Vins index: 0.42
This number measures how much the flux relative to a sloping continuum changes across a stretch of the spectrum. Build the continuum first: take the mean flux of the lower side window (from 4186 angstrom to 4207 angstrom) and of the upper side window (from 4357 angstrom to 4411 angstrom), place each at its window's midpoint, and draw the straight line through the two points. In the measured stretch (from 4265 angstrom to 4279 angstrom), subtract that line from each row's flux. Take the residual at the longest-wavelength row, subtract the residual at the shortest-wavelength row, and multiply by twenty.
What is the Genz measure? -7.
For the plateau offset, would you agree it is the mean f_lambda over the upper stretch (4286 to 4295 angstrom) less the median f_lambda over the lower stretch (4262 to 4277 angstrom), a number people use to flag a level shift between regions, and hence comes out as -0.14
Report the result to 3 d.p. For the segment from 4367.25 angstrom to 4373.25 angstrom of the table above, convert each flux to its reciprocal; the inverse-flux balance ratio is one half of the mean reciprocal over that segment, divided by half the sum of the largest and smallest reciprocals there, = 0.497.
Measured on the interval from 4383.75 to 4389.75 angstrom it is 0.509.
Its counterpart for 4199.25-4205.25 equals 0.490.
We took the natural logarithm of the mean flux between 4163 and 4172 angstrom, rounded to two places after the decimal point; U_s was 1.43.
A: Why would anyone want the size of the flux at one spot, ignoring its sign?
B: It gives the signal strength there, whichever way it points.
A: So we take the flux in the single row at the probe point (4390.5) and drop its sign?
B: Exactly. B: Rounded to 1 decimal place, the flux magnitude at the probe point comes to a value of 4.3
